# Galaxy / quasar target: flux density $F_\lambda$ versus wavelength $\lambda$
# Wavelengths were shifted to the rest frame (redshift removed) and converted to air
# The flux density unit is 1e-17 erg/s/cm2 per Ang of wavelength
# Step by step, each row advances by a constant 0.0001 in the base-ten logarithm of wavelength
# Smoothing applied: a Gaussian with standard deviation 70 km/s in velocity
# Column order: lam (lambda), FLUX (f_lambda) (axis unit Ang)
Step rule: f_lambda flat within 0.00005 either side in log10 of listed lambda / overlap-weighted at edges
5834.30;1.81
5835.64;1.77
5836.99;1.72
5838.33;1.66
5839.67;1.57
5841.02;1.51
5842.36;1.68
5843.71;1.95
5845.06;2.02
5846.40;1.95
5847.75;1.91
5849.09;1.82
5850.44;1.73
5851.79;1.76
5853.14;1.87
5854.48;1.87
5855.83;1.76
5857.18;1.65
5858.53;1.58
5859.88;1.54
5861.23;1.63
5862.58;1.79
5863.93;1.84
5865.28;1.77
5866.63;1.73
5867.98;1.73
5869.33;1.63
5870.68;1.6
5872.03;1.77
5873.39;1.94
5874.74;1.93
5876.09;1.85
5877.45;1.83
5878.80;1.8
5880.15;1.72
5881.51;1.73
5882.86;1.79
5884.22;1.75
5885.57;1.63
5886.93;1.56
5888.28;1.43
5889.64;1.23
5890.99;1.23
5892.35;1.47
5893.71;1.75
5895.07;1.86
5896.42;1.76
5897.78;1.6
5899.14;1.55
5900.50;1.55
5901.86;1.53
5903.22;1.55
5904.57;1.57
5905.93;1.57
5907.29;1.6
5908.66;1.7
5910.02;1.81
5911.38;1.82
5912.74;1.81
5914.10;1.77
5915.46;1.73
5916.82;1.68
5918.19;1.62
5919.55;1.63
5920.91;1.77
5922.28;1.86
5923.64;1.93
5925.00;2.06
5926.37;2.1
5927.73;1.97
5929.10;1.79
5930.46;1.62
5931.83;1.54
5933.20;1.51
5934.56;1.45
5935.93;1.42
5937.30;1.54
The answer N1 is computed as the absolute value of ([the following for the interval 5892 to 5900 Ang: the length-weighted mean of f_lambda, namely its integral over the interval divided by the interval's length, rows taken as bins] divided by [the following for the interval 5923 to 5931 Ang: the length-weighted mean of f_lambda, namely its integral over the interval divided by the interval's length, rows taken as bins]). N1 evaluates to 0.87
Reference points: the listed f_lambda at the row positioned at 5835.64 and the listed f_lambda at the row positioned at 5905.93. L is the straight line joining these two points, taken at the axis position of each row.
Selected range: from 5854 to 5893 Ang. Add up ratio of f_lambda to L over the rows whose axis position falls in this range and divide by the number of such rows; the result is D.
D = 1.01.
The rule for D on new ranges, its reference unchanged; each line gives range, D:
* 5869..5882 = 1.07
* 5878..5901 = 1.00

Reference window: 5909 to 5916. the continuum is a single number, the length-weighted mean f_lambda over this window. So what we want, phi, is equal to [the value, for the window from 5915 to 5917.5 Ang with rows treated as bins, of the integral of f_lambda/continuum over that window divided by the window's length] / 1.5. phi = 0.636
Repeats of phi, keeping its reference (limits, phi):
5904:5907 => 0.587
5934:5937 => 0.539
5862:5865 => 0.675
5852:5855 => 0.693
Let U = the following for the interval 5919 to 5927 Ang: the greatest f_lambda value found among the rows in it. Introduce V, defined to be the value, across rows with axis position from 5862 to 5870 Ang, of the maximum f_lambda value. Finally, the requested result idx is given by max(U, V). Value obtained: 2.10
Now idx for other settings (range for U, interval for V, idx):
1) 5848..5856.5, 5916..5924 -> 1.93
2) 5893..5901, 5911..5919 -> 1.86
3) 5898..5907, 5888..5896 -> 1.86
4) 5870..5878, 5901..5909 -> 1.94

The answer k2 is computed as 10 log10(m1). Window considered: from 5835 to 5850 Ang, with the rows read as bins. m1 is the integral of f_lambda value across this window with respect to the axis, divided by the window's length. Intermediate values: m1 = 1.78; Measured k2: 2.50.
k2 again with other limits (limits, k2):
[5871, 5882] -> 2.59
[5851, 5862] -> 2.32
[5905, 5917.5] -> 2.35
